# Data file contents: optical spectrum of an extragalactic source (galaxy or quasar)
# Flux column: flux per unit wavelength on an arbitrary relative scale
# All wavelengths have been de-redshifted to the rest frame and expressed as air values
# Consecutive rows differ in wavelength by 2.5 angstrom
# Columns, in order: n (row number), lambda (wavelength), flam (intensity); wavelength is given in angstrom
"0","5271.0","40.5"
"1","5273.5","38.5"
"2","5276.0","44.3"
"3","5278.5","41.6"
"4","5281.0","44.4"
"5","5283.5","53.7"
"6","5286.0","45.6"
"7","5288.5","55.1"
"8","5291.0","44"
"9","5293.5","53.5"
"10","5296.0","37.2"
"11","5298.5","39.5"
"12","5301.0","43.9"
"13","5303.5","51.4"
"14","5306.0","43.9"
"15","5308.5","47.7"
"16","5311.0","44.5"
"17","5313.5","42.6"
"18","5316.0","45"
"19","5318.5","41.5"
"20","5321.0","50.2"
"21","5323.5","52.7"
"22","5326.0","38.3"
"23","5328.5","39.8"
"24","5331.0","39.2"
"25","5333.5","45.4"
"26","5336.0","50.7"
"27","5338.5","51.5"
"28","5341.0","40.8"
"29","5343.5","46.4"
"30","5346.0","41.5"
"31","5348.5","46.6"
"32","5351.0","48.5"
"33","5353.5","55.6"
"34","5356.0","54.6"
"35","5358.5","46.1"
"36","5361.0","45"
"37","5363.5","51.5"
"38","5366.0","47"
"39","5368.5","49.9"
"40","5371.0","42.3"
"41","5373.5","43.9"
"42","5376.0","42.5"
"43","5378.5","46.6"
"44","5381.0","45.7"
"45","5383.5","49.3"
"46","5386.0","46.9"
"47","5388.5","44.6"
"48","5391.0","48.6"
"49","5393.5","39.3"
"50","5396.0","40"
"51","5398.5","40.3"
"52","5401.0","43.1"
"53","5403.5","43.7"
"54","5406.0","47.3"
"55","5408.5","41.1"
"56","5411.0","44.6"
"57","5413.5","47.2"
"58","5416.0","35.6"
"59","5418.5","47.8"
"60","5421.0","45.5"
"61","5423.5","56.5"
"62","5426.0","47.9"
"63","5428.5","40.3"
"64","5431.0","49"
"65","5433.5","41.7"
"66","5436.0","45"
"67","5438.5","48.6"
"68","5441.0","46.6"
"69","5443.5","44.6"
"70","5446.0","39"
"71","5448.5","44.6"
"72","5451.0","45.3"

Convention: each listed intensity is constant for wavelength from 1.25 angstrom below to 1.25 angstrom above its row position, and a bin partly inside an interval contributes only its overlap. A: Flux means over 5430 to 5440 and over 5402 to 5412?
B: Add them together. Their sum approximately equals 90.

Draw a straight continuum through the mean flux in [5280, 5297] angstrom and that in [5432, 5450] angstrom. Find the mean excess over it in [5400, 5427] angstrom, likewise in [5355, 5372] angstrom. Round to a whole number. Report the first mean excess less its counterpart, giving -1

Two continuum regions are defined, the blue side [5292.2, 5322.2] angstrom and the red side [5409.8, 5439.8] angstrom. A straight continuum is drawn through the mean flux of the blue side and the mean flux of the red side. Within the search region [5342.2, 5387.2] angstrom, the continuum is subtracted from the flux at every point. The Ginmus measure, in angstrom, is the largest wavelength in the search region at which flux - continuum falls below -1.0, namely 5376.0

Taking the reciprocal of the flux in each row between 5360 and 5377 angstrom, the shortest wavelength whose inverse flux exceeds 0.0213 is 5361.0 angstrom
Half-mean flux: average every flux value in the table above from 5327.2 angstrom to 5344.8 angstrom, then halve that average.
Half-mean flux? 22.4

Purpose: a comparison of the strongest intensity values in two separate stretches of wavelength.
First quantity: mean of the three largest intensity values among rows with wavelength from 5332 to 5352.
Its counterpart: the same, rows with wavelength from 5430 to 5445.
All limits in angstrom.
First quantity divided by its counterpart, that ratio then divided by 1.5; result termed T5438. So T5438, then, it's 0.70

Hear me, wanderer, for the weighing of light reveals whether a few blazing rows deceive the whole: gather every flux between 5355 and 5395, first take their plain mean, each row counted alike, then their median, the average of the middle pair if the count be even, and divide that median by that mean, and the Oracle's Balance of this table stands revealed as 1.00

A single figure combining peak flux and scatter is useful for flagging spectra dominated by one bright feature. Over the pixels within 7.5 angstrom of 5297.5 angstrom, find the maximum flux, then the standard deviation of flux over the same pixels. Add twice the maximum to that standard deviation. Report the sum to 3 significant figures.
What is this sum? 113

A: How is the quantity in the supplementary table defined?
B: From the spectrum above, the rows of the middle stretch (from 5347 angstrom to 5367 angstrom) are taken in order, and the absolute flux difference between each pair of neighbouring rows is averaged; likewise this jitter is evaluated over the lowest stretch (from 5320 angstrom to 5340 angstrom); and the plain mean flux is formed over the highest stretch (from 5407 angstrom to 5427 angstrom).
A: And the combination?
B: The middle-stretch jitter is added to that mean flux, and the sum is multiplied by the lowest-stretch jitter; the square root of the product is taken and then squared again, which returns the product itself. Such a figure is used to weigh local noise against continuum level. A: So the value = 224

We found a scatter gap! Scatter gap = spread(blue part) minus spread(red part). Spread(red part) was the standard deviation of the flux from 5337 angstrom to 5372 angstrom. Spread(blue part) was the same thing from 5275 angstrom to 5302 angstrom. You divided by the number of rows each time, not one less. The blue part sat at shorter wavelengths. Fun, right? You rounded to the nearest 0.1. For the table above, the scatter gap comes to 1.2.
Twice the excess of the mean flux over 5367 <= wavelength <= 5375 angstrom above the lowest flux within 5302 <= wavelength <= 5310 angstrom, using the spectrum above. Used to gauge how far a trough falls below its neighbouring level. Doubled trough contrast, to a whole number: 3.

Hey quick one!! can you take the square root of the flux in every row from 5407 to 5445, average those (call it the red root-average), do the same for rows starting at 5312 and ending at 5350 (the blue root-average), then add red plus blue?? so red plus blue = 13.4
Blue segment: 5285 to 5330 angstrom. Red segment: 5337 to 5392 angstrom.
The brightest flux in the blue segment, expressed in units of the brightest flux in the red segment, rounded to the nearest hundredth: 0.99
